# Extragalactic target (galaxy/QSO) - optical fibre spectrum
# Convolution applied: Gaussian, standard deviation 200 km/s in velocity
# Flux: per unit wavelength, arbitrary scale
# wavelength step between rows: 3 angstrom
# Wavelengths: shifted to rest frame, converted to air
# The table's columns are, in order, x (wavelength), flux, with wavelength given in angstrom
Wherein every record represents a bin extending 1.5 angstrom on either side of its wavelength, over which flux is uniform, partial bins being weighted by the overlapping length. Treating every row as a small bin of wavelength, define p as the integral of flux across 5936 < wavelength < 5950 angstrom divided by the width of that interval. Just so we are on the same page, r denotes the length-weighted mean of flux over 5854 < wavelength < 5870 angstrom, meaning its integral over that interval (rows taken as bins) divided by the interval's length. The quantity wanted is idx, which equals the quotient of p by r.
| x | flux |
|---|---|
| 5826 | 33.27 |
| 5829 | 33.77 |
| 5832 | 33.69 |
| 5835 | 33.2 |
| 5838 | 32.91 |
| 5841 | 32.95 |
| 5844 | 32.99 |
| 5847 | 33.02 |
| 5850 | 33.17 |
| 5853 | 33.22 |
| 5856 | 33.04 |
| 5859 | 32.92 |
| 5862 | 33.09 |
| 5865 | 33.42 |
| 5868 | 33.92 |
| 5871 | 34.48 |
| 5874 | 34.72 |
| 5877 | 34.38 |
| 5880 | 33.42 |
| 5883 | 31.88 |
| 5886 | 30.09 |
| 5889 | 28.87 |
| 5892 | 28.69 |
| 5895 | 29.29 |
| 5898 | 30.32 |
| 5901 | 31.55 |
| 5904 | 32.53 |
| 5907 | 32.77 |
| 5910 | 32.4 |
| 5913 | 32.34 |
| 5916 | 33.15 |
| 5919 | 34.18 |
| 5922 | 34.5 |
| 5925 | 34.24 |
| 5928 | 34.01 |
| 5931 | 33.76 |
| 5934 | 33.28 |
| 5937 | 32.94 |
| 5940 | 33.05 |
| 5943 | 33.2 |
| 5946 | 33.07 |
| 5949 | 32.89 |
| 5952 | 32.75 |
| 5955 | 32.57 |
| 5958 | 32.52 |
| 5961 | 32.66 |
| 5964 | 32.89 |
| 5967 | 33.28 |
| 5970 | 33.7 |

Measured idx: 0.99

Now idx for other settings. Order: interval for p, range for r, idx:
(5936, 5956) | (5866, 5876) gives 0.96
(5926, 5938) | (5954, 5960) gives 1.03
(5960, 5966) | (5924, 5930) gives 0.96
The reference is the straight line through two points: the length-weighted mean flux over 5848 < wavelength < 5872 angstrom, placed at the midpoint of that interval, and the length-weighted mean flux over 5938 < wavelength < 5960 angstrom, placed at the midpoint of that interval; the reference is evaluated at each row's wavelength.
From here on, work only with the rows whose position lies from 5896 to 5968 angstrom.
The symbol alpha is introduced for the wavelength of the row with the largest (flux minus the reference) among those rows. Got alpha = 5922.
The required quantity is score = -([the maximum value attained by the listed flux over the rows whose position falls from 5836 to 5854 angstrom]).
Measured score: -33.2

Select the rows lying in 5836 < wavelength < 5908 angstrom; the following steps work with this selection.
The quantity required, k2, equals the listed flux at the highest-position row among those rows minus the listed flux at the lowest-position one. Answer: -0.1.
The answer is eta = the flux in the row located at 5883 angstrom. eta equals 31.88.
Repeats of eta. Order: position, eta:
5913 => 32.34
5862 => 33.09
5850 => 33.17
